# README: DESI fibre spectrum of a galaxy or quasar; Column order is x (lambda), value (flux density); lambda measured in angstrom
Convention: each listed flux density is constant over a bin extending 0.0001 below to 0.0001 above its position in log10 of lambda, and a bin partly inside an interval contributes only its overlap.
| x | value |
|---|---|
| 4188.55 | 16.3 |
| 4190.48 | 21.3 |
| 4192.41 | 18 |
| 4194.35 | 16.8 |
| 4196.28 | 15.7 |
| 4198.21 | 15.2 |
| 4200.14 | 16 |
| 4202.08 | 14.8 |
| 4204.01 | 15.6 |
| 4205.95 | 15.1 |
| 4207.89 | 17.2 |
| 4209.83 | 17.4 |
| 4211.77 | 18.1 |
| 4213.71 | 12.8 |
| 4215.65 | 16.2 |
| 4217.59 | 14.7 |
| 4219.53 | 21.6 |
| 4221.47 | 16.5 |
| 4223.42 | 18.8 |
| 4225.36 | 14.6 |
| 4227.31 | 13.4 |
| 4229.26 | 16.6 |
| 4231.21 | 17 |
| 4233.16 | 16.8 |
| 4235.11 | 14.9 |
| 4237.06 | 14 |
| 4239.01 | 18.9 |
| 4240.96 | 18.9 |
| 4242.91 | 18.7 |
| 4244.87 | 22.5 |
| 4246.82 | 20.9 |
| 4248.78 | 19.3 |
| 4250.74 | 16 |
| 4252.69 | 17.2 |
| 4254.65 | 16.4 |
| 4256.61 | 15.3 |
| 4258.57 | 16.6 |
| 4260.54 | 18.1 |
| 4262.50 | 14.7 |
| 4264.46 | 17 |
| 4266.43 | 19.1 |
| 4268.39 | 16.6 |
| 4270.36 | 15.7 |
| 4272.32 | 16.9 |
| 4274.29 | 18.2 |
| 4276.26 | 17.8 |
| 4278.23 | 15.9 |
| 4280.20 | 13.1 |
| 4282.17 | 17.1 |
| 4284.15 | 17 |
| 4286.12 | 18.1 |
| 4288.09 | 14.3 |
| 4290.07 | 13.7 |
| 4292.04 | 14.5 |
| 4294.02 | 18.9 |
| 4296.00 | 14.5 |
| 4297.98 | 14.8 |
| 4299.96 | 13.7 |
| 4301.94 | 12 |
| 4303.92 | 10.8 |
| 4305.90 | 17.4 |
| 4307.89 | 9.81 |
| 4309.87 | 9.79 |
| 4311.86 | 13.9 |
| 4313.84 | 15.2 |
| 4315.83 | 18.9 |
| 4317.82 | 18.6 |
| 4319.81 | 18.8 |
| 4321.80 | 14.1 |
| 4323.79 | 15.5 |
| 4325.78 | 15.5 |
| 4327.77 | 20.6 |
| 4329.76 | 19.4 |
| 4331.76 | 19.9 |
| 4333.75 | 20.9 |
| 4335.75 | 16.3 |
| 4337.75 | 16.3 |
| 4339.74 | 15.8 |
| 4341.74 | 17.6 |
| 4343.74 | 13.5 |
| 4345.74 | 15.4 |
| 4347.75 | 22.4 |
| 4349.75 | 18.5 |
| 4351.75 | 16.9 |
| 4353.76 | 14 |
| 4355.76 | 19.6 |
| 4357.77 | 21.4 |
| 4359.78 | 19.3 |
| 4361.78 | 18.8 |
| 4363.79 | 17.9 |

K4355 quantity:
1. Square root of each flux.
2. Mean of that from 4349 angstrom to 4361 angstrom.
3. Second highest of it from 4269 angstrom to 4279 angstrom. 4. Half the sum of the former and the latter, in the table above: 4.24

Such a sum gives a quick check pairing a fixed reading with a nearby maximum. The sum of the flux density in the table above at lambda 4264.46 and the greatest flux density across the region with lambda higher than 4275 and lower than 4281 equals 34.8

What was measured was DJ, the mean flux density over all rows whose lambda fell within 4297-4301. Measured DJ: 14.2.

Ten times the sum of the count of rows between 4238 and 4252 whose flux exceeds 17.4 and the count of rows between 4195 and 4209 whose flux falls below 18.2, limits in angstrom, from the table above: 130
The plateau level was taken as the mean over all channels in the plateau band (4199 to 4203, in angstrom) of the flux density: 15.4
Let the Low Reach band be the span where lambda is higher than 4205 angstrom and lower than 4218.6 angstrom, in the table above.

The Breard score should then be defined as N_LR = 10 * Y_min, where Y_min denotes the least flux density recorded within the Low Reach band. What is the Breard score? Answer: 128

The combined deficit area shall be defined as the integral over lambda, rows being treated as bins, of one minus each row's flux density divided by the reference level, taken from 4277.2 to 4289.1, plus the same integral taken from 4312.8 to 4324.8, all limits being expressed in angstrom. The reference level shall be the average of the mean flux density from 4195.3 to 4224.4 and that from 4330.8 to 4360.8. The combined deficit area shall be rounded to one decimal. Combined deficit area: 1.0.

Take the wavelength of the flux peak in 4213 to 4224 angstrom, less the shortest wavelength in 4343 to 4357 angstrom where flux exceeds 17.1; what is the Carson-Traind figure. -128.2 angstrom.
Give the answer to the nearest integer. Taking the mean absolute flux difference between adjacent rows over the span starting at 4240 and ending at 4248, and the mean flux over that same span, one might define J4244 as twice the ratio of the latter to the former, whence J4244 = 22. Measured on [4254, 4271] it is 18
